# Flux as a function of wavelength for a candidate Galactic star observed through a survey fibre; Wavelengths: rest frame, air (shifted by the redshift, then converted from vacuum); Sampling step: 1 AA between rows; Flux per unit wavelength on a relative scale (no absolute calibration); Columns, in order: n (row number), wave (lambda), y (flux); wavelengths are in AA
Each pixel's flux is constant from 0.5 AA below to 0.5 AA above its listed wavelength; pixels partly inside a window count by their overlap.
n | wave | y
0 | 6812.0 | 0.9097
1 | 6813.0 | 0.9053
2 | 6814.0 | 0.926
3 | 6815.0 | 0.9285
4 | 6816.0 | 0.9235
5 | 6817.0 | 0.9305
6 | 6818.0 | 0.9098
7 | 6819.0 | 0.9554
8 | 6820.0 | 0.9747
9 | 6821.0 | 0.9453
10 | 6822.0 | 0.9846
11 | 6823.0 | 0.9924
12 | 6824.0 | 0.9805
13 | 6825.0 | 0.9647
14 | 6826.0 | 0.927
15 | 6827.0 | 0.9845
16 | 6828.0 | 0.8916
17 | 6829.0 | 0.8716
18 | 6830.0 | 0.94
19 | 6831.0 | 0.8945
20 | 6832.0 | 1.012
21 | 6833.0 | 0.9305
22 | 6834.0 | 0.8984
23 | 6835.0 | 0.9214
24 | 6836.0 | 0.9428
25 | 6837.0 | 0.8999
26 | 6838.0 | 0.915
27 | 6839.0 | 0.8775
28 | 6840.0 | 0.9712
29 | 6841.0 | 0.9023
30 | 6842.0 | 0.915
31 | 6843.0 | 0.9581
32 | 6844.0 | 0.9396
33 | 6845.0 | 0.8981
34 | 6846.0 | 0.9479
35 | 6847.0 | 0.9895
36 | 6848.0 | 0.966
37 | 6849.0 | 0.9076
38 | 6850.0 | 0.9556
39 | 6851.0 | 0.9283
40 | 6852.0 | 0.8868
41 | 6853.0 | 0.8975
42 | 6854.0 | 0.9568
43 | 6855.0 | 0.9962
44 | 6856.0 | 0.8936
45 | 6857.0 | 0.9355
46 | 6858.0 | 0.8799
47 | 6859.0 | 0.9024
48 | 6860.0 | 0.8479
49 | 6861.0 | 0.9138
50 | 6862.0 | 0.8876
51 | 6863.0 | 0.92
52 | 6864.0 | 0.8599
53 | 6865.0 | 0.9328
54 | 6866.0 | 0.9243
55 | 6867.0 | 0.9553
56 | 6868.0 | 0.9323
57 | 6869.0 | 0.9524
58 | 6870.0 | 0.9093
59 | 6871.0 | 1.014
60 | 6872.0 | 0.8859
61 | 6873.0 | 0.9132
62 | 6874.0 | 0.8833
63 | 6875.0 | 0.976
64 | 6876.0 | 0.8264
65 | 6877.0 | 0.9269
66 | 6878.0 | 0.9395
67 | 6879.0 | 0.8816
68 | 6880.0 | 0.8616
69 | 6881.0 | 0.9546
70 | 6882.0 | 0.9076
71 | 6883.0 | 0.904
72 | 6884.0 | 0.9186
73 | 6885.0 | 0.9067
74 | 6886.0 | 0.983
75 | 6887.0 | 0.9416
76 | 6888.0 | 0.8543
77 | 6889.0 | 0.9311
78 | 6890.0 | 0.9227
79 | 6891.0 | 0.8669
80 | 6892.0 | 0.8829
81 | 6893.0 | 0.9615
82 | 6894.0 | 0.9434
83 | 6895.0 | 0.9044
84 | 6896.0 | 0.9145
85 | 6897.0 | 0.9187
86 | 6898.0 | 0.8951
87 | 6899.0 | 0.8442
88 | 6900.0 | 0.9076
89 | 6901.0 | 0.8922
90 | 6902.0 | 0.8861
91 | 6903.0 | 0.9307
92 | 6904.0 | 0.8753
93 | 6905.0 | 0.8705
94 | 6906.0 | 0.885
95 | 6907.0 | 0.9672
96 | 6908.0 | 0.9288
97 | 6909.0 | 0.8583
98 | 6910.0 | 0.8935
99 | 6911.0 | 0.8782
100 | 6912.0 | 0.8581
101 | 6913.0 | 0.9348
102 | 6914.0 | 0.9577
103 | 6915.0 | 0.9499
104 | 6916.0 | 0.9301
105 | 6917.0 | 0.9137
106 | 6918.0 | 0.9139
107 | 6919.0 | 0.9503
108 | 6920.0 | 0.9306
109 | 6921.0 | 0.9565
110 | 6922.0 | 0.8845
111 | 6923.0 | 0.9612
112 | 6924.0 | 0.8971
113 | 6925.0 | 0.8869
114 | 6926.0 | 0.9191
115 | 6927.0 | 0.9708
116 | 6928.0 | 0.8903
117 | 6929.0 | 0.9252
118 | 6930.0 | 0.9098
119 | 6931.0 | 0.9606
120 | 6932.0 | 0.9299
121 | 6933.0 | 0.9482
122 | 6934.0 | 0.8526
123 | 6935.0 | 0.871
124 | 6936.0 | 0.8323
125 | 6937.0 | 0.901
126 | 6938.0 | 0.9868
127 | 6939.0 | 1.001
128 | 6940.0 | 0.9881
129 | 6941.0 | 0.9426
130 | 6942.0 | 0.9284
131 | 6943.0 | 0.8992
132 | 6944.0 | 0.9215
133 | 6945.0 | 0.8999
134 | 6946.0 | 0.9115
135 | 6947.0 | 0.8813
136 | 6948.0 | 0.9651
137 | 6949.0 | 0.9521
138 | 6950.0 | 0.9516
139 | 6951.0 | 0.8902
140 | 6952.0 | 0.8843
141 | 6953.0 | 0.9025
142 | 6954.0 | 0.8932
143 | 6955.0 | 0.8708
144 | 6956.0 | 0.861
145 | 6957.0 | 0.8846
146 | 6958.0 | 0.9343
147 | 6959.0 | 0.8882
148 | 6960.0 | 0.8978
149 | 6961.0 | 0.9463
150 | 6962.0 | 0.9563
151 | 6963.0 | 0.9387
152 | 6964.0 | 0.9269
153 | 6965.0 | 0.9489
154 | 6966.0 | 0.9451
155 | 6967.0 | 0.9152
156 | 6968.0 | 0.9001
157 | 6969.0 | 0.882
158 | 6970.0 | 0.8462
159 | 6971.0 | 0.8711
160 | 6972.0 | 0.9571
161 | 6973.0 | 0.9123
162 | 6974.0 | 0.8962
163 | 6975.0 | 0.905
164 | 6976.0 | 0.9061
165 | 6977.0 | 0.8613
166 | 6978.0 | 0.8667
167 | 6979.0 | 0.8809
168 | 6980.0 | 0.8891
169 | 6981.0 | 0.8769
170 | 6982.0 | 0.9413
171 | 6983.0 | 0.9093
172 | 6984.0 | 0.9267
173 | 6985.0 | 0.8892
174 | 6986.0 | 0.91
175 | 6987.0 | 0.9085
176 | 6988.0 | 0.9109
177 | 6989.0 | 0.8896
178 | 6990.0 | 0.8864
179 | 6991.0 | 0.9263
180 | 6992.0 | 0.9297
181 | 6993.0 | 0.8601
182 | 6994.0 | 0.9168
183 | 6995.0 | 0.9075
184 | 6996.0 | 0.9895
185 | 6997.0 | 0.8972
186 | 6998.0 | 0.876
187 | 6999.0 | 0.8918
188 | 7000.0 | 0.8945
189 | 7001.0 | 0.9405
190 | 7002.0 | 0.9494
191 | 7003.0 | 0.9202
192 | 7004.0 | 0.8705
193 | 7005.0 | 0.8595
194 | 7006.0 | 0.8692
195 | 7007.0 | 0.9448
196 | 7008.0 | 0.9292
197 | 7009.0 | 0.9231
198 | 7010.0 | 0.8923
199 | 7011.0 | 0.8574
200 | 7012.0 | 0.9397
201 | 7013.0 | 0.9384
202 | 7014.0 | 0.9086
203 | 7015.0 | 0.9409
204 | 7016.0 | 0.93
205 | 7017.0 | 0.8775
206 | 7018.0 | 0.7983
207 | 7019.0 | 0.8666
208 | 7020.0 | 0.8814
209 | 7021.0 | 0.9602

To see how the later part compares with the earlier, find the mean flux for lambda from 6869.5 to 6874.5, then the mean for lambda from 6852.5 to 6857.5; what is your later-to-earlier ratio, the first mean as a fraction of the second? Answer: 0.98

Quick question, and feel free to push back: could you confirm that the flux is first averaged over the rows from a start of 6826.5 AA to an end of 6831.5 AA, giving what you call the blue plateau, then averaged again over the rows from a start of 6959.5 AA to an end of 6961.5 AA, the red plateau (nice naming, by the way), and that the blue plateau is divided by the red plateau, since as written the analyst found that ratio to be 0.99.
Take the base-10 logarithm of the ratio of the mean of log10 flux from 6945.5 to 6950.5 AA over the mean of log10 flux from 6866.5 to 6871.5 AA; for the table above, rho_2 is 0.16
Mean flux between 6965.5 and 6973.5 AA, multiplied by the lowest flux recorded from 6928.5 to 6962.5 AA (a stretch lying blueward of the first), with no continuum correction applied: 0.752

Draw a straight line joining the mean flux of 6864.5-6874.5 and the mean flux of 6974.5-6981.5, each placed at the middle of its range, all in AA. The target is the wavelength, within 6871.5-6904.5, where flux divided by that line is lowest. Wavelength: 6876.0 AA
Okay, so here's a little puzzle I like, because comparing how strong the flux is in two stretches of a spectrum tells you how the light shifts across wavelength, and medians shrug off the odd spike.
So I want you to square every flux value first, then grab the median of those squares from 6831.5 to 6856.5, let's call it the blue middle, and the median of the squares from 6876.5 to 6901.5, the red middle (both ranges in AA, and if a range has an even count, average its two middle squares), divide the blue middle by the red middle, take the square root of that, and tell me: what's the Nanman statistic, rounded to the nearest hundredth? 1.02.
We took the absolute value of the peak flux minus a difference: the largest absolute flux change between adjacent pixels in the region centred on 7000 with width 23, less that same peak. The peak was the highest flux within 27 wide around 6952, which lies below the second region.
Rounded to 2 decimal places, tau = 1.91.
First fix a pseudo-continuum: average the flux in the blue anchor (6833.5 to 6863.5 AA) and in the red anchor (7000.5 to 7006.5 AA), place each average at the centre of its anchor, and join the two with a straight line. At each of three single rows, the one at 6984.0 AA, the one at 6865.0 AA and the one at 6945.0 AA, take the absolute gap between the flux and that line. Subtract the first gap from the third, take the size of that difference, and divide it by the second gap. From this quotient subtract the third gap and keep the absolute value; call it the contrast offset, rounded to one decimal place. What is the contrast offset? 1.0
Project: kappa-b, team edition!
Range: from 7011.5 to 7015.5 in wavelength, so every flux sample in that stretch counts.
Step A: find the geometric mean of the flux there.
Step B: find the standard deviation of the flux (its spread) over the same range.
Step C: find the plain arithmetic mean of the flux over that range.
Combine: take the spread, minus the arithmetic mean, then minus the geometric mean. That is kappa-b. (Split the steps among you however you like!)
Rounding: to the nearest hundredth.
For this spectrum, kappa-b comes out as -1.85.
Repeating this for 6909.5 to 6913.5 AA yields -1.75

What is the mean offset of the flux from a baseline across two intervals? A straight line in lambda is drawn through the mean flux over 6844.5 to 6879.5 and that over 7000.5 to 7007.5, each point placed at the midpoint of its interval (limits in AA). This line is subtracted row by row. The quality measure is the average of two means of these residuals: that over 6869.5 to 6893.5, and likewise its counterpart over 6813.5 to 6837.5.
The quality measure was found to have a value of 0.005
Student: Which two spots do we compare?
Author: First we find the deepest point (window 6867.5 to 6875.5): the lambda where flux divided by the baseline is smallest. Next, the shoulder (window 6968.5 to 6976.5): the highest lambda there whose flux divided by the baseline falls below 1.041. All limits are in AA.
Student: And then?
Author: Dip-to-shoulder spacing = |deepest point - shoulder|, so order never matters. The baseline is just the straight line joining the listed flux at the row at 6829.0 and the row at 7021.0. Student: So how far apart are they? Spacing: 102 AA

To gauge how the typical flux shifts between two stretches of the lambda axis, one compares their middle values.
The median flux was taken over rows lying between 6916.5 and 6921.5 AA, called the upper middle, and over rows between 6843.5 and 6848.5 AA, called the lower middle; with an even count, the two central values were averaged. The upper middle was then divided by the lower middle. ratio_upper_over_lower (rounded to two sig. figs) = 0.98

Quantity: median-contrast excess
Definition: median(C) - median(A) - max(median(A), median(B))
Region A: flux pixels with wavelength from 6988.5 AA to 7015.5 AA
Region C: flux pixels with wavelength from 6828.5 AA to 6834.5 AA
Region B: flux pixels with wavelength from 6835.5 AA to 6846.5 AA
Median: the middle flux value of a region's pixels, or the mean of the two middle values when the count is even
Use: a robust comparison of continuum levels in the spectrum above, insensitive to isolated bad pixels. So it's -0.909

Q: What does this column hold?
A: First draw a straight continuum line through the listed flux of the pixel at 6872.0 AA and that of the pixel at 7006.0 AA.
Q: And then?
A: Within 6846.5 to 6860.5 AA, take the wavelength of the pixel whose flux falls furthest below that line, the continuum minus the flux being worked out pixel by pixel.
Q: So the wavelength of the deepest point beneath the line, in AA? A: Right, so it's 6860.0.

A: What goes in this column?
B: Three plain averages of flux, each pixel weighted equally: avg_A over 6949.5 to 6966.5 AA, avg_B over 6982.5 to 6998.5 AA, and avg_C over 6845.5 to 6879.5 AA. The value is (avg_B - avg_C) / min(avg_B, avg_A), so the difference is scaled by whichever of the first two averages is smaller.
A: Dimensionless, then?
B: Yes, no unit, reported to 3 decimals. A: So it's -0.014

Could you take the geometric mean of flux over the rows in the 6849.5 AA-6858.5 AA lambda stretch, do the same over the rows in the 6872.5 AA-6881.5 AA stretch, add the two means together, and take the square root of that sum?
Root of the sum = 1.35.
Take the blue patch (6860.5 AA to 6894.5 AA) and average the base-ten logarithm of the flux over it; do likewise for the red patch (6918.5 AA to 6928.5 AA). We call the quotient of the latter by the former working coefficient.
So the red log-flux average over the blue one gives 0.90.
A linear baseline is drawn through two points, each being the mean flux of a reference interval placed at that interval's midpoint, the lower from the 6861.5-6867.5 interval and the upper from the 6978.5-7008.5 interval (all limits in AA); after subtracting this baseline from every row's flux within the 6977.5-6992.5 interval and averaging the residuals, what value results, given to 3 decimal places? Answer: -0.004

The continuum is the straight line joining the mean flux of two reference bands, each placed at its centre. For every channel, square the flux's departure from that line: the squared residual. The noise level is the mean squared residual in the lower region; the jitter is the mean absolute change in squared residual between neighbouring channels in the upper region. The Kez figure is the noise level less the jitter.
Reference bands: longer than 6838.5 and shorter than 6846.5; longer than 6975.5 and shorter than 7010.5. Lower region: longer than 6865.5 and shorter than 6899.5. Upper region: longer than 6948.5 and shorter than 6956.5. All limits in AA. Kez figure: 0.0010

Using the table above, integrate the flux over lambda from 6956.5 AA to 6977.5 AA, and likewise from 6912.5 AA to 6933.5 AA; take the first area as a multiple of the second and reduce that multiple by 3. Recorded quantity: -2.02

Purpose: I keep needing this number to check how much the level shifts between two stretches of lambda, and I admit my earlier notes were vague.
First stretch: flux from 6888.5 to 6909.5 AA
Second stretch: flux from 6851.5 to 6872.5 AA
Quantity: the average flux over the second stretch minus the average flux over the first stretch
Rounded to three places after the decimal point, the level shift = 0.014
